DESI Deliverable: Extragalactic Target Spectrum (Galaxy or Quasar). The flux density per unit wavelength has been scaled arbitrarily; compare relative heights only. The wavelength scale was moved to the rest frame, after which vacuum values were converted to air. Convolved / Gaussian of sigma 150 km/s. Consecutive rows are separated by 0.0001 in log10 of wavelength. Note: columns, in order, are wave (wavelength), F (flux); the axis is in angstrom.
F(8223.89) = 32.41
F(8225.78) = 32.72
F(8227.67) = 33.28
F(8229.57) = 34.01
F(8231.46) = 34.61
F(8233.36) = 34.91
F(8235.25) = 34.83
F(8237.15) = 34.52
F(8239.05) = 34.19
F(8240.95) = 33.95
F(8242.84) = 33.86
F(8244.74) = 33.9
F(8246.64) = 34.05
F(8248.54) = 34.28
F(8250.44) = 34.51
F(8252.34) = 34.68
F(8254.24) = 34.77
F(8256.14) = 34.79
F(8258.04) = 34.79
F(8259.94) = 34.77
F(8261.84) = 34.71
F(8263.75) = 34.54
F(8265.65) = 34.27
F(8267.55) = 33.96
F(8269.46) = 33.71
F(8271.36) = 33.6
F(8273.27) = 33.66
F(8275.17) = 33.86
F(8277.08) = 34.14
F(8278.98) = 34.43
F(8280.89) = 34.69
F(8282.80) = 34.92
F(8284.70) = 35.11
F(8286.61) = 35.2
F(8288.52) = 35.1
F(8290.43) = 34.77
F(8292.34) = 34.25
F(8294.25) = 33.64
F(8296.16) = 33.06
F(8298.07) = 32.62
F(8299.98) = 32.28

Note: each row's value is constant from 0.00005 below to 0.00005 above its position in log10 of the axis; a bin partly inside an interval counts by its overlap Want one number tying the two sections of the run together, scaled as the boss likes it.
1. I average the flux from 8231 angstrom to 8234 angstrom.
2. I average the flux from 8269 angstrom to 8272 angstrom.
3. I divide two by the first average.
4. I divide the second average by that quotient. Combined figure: 585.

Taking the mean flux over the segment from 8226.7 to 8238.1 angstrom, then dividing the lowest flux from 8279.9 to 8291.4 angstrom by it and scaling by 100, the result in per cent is 101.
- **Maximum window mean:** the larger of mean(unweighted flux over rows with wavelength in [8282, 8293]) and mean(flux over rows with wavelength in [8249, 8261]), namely 34.9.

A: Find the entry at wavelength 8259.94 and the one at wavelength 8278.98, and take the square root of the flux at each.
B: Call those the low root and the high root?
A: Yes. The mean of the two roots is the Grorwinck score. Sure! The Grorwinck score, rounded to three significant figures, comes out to 5.88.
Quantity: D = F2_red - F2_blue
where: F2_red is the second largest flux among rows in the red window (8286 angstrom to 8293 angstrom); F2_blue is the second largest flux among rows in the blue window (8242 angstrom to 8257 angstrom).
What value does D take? 0.3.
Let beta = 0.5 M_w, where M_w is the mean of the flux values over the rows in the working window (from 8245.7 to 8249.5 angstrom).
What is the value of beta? 17.08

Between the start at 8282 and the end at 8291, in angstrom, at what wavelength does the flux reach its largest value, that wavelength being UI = 8286.61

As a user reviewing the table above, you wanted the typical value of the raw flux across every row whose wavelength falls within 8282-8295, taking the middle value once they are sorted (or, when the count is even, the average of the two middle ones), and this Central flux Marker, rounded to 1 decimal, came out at 34.9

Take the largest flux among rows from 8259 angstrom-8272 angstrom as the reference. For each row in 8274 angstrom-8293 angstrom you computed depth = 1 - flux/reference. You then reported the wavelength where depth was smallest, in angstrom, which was 8286.61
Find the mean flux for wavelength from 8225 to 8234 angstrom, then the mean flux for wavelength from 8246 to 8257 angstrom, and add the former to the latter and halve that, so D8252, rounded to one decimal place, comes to 34.2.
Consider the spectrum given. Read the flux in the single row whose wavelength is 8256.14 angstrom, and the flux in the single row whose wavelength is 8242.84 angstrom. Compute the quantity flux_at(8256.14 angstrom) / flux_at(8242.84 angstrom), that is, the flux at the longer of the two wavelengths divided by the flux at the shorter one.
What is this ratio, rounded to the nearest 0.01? 1.03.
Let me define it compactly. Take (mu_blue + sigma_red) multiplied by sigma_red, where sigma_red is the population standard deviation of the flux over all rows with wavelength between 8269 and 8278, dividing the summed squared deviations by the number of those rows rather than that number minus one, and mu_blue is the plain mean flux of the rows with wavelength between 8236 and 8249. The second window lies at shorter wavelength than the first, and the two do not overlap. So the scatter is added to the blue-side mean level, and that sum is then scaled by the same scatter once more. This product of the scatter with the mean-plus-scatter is 7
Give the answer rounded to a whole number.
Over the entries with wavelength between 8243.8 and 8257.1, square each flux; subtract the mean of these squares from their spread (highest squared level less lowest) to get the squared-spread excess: -1124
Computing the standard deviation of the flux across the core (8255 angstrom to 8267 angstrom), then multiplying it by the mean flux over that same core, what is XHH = 7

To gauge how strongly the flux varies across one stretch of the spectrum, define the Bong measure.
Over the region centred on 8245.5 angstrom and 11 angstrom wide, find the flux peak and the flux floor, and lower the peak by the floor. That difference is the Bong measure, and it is 0.65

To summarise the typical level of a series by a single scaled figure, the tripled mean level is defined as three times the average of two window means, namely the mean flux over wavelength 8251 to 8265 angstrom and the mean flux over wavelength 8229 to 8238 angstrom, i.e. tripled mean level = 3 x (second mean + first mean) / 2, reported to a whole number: 104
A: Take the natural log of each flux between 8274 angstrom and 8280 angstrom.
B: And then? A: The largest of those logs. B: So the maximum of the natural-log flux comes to 3.54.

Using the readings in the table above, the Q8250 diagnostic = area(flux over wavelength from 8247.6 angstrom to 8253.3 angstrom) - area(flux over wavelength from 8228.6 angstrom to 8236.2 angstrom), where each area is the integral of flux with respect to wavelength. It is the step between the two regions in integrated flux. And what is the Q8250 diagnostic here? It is -66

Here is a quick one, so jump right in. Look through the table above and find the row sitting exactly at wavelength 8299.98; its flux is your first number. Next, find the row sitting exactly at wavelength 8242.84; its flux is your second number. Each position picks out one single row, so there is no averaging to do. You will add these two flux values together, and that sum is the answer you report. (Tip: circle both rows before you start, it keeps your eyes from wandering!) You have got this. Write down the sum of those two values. 66.1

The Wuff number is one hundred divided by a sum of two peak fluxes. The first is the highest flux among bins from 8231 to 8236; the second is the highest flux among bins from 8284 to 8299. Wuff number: 1.43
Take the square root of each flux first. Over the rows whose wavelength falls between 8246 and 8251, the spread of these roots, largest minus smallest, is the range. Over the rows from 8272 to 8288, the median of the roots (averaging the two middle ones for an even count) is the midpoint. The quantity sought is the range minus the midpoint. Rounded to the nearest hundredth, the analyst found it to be -5.84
